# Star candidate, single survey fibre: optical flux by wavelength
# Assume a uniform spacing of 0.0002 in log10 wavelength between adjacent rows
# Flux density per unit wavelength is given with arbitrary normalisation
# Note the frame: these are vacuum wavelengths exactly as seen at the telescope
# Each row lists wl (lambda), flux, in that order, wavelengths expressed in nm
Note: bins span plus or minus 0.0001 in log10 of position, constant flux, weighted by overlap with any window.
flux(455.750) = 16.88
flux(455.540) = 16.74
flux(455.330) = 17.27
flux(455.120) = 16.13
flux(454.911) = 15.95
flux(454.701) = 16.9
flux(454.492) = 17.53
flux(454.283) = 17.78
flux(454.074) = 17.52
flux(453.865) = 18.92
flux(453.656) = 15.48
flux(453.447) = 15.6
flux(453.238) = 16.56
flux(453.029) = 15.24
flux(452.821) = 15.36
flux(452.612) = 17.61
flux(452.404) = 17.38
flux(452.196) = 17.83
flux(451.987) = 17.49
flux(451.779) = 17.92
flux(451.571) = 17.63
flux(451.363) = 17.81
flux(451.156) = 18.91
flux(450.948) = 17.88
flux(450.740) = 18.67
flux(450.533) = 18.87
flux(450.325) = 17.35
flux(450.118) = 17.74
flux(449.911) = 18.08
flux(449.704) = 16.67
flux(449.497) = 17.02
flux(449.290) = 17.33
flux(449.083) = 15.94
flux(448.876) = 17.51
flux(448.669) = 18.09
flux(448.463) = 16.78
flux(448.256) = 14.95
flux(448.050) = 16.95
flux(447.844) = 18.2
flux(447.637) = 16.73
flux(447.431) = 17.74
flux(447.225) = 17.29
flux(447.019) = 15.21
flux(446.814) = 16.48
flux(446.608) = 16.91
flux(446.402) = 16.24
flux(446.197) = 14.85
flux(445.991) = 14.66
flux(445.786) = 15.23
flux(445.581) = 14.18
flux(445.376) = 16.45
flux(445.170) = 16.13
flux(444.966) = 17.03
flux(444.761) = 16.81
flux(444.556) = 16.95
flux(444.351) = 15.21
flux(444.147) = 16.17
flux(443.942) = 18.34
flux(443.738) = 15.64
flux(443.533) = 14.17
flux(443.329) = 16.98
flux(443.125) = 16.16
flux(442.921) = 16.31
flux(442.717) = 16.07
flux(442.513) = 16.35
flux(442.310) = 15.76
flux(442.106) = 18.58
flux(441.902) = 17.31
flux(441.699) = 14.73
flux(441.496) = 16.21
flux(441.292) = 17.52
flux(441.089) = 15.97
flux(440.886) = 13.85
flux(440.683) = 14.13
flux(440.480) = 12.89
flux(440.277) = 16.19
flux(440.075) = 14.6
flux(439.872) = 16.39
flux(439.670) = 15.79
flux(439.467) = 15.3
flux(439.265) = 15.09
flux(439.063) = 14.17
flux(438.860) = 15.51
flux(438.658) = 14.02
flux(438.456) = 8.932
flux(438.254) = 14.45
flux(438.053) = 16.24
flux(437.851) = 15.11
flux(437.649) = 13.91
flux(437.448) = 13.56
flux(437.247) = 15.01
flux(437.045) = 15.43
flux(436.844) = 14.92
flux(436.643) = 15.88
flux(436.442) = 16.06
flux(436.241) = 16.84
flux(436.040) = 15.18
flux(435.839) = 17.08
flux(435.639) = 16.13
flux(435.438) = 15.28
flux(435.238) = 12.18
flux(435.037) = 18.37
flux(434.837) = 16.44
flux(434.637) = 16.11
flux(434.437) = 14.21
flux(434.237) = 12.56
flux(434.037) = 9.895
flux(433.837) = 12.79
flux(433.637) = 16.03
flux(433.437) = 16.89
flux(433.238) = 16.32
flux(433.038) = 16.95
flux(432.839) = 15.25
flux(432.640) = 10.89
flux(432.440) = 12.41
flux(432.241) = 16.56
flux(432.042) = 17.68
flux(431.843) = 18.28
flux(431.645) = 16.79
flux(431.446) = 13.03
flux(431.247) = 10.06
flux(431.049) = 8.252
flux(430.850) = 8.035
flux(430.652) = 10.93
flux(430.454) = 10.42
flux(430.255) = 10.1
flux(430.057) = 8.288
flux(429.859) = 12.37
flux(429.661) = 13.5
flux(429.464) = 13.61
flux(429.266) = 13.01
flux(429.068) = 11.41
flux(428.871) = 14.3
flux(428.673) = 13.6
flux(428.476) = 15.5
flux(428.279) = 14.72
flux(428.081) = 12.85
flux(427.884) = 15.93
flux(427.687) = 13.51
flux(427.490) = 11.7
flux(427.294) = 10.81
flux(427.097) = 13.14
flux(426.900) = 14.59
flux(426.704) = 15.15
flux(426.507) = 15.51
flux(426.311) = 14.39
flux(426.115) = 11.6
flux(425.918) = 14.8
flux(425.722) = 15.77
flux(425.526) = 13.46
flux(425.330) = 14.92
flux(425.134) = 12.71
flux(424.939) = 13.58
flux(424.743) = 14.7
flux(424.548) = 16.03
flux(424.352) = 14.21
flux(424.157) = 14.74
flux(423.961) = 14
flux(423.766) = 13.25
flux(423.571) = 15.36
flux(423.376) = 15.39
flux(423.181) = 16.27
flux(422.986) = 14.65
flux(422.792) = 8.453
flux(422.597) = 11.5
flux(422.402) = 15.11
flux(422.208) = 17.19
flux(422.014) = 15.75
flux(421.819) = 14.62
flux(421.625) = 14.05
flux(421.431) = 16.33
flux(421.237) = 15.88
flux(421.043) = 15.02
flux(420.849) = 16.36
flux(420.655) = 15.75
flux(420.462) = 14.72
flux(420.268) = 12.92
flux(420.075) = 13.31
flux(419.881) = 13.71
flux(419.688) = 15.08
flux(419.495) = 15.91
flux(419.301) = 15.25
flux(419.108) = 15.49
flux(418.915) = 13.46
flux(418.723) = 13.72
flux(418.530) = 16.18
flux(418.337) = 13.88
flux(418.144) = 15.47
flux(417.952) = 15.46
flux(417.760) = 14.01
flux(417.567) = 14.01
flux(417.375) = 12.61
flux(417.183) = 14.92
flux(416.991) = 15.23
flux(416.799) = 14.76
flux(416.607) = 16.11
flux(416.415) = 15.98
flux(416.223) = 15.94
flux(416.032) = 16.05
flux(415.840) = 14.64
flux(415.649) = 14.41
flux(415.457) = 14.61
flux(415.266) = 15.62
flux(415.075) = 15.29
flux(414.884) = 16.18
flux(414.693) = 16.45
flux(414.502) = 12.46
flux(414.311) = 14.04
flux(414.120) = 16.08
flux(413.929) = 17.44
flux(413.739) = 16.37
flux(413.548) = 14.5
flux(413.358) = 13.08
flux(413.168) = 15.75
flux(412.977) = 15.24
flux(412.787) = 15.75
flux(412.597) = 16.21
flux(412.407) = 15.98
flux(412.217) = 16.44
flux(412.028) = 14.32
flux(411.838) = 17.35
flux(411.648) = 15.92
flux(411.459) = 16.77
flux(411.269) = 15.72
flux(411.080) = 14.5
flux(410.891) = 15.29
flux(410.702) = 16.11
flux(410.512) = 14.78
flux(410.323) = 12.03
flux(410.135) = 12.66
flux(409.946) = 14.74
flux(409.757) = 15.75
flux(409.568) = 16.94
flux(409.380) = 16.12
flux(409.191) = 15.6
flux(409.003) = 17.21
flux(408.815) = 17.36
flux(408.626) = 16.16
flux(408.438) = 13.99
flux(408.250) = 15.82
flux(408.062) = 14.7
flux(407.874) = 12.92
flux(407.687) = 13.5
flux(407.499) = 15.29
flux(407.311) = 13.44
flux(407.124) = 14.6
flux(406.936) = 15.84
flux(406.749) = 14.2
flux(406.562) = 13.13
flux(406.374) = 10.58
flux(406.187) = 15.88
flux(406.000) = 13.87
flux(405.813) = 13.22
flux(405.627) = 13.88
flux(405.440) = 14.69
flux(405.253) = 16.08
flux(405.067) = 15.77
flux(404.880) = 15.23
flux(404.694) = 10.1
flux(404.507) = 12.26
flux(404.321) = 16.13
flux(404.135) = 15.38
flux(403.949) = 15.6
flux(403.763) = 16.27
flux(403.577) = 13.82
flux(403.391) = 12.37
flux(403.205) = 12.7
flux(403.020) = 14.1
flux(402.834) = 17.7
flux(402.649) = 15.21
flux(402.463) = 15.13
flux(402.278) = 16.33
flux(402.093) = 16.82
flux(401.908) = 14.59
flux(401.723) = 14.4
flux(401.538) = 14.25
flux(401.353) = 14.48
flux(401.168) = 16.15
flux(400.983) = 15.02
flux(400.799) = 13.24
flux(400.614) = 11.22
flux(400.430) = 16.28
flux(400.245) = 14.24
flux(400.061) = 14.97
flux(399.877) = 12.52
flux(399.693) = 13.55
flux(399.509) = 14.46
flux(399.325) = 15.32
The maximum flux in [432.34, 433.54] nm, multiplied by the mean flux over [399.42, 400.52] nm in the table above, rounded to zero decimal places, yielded 243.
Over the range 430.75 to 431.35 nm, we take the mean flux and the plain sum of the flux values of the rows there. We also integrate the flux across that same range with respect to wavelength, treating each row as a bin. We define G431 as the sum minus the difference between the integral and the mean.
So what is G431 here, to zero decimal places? 30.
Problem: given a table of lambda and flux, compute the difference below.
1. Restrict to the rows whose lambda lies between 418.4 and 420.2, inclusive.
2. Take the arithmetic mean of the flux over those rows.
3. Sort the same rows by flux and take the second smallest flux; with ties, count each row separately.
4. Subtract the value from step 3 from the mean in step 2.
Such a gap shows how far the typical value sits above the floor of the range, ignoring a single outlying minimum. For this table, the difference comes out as 1.2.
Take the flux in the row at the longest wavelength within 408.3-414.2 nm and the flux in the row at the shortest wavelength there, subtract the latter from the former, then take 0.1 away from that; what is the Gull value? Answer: 2.0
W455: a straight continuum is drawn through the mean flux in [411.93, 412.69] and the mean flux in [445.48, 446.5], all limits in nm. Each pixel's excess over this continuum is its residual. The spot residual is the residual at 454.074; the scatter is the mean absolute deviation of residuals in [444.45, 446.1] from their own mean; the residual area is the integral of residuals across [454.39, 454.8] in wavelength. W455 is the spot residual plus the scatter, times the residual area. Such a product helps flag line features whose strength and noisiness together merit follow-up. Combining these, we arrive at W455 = 3.5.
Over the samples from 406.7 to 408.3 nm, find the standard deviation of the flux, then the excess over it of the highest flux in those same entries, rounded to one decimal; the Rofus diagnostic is 14.8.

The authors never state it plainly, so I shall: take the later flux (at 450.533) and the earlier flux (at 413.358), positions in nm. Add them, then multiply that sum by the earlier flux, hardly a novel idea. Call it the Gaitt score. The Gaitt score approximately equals 418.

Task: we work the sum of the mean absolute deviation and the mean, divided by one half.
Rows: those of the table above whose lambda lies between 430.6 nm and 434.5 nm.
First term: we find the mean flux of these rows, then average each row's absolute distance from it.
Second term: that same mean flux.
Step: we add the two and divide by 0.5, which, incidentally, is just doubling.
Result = 33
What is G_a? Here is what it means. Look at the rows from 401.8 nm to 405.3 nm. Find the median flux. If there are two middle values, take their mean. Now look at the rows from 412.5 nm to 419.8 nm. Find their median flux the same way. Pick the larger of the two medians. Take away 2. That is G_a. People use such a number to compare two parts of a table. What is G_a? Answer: 13.3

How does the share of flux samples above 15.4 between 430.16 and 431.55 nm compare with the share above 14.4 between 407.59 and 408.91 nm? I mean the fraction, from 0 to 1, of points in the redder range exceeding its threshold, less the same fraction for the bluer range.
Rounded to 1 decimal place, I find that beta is -0.6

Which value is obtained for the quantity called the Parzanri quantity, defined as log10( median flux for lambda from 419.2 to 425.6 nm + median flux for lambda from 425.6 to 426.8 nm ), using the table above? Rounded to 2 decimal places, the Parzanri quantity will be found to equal 1.47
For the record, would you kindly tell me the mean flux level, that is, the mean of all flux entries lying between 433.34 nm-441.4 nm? 14.9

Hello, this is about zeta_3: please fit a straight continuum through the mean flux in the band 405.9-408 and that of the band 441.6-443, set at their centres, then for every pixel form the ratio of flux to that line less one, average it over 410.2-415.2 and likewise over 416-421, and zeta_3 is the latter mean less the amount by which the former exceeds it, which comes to -0.06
